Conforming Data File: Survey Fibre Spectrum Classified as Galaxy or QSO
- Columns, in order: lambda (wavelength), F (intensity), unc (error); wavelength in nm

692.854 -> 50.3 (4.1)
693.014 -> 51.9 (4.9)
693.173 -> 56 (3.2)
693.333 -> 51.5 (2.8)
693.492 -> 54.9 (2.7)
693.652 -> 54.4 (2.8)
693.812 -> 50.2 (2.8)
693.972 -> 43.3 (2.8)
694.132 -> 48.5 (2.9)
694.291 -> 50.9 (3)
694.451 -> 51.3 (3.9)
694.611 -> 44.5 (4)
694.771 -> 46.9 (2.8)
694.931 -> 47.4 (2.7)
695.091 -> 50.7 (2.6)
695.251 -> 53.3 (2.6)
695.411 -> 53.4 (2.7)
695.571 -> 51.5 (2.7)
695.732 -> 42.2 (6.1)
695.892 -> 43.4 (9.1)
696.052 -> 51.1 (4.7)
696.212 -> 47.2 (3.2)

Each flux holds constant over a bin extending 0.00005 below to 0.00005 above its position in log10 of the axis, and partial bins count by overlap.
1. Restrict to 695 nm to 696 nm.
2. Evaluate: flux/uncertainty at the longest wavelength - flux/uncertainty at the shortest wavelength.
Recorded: -15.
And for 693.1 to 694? -2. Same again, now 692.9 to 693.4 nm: 8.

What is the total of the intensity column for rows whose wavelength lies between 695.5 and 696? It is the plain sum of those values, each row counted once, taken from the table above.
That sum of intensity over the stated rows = 137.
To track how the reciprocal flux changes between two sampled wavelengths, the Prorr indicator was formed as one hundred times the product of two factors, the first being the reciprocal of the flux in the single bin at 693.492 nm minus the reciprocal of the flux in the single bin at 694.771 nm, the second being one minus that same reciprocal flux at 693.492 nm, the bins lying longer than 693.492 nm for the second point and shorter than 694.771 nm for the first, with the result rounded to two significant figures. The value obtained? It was -0.31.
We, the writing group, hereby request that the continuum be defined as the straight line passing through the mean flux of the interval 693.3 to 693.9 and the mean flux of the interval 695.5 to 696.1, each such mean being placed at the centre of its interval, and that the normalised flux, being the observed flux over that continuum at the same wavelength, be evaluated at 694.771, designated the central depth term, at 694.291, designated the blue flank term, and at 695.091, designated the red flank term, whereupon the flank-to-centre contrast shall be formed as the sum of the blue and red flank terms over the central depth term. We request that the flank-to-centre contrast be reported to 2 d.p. 2.16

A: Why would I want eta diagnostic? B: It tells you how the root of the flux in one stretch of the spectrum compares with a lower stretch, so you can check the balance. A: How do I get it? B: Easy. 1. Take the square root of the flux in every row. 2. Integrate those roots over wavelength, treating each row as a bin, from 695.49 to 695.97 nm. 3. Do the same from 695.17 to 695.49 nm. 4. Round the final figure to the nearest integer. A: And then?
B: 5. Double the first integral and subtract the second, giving 4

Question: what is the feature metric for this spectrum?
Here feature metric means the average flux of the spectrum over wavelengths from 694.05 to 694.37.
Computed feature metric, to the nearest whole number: 50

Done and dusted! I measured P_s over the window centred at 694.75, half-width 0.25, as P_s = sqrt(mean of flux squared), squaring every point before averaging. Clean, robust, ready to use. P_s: 46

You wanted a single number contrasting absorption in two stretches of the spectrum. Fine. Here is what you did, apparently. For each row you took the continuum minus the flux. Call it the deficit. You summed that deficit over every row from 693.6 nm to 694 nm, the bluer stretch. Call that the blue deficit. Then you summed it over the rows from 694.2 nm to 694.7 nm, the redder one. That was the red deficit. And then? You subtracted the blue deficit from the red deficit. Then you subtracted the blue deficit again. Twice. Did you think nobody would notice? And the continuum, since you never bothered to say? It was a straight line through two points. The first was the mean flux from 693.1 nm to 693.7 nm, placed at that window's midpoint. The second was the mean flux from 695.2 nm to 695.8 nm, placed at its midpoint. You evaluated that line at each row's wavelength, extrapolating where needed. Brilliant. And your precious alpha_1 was -15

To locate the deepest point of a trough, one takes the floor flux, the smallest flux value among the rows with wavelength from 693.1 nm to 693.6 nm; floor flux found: 51.5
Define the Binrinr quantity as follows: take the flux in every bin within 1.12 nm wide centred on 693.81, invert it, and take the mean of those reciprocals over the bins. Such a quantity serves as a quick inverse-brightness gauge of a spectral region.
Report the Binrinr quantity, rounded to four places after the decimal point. 0.0199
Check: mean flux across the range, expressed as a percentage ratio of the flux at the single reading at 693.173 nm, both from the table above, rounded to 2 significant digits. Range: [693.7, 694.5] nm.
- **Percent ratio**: 87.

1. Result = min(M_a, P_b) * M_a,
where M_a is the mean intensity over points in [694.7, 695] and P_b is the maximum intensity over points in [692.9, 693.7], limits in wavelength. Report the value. 2223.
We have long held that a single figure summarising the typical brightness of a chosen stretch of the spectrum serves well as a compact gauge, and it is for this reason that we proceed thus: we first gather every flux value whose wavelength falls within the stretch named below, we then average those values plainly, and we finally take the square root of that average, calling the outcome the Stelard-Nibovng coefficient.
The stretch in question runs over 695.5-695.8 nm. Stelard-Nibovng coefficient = 6.84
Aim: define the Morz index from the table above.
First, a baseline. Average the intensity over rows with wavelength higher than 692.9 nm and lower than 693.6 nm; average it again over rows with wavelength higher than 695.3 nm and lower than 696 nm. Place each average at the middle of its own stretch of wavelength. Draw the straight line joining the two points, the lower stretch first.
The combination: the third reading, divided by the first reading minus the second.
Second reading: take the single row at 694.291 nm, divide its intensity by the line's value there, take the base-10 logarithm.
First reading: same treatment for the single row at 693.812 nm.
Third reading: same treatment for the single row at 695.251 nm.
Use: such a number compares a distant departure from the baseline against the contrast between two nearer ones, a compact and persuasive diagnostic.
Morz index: -2.5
